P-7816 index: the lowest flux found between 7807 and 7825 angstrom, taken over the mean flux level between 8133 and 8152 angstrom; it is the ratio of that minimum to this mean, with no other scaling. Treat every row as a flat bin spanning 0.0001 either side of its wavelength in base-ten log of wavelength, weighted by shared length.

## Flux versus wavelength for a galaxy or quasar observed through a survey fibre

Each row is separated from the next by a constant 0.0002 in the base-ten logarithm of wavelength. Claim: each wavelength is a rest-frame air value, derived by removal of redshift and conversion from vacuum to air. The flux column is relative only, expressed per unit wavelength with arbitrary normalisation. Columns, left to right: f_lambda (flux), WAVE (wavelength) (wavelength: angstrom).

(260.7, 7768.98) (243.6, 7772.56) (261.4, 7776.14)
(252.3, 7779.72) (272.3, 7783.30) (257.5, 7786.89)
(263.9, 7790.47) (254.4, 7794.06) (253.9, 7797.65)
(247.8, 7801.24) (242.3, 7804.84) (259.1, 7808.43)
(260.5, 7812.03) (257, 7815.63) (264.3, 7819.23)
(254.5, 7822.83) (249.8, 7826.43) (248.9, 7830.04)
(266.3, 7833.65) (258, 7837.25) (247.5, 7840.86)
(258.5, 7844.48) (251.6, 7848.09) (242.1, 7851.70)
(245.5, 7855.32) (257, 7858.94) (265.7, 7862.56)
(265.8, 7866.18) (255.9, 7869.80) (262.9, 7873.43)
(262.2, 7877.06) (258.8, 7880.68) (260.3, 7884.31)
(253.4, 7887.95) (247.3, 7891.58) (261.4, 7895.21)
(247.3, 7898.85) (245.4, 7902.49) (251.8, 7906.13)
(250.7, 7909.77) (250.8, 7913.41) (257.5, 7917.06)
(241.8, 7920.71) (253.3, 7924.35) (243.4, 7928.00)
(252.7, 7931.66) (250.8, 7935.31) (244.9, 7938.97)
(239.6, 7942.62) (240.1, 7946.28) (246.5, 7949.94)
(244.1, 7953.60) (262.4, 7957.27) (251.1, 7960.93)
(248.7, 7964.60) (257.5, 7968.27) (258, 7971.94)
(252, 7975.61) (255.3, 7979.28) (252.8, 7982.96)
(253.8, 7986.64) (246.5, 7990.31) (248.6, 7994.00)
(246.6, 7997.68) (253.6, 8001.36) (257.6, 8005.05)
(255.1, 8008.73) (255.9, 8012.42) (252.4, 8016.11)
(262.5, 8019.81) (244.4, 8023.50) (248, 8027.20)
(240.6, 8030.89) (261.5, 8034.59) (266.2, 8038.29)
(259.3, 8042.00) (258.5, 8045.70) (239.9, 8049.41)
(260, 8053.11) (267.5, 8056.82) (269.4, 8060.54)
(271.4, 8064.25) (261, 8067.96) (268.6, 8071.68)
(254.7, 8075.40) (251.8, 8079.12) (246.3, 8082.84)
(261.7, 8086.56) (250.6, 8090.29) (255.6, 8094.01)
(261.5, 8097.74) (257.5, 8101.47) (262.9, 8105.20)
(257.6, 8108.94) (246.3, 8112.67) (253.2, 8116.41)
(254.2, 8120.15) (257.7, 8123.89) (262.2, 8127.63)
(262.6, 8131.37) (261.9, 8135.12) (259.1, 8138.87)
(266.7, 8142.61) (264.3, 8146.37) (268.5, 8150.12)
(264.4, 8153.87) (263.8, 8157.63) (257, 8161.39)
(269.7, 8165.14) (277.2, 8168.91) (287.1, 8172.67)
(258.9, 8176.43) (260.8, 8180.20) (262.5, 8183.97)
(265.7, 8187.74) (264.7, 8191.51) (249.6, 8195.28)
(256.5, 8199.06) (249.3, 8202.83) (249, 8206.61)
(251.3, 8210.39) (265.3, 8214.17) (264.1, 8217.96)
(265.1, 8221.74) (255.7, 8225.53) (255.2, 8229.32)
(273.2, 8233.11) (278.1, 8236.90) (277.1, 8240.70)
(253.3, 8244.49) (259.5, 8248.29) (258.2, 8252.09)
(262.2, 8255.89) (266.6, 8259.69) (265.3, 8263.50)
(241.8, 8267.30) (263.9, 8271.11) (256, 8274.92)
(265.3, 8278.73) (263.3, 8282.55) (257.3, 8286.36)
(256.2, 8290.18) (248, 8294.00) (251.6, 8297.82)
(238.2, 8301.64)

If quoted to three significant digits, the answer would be 0.964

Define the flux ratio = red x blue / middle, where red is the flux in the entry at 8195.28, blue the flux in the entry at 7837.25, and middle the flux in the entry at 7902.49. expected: 262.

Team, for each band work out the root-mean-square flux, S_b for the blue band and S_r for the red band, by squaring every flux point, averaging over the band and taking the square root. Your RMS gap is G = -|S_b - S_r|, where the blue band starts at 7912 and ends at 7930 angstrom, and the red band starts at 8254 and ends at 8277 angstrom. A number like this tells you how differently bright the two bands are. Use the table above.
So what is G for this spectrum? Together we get -10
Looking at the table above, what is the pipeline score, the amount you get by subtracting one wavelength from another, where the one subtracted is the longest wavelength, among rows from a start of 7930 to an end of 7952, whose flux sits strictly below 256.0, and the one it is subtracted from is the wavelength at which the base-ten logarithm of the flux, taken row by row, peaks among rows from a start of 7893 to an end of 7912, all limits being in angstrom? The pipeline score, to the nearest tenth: -54.7 angstrom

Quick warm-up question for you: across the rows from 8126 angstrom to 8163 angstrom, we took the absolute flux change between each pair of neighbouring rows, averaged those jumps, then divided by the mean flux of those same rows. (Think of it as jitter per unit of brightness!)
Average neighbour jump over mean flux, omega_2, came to 0.0125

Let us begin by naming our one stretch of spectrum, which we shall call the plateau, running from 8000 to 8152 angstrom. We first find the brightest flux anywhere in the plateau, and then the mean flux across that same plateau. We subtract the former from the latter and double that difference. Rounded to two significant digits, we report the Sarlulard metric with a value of -27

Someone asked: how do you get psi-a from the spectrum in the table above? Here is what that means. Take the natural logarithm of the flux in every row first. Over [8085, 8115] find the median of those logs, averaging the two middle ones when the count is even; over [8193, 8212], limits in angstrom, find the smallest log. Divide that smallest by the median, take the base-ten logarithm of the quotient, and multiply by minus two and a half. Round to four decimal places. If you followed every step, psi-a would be 0.0066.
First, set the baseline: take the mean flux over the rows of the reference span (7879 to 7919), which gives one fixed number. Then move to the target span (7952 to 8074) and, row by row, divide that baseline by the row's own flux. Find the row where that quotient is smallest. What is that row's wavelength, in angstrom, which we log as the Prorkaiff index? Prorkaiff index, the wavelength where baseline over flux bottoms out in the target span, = 8064.25 angstrom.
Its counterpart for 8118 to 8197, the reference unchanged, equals 8172.67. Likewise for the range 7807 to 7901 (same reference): 7833.65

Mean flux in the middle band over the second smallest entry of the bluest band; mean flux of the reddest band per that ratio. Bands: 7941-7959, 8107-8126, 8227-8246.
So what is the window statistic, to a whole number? 253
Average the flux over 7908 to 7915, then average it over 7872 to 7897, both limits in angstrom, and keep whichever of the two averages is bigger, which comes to 258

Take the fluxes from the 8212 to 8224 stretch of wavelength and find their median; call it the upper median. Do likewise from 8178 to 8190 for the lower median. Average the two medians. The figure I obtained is 264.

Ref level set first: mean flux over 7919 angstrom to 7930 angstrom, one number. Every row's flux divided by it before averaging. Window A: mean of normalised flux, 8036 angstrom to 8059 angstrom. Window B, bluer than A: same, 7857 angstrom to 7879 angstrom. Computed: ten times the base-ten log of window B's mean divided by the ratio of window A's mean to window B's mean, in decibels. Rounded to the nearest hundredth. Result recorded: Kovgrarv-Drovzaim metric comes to 0.31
